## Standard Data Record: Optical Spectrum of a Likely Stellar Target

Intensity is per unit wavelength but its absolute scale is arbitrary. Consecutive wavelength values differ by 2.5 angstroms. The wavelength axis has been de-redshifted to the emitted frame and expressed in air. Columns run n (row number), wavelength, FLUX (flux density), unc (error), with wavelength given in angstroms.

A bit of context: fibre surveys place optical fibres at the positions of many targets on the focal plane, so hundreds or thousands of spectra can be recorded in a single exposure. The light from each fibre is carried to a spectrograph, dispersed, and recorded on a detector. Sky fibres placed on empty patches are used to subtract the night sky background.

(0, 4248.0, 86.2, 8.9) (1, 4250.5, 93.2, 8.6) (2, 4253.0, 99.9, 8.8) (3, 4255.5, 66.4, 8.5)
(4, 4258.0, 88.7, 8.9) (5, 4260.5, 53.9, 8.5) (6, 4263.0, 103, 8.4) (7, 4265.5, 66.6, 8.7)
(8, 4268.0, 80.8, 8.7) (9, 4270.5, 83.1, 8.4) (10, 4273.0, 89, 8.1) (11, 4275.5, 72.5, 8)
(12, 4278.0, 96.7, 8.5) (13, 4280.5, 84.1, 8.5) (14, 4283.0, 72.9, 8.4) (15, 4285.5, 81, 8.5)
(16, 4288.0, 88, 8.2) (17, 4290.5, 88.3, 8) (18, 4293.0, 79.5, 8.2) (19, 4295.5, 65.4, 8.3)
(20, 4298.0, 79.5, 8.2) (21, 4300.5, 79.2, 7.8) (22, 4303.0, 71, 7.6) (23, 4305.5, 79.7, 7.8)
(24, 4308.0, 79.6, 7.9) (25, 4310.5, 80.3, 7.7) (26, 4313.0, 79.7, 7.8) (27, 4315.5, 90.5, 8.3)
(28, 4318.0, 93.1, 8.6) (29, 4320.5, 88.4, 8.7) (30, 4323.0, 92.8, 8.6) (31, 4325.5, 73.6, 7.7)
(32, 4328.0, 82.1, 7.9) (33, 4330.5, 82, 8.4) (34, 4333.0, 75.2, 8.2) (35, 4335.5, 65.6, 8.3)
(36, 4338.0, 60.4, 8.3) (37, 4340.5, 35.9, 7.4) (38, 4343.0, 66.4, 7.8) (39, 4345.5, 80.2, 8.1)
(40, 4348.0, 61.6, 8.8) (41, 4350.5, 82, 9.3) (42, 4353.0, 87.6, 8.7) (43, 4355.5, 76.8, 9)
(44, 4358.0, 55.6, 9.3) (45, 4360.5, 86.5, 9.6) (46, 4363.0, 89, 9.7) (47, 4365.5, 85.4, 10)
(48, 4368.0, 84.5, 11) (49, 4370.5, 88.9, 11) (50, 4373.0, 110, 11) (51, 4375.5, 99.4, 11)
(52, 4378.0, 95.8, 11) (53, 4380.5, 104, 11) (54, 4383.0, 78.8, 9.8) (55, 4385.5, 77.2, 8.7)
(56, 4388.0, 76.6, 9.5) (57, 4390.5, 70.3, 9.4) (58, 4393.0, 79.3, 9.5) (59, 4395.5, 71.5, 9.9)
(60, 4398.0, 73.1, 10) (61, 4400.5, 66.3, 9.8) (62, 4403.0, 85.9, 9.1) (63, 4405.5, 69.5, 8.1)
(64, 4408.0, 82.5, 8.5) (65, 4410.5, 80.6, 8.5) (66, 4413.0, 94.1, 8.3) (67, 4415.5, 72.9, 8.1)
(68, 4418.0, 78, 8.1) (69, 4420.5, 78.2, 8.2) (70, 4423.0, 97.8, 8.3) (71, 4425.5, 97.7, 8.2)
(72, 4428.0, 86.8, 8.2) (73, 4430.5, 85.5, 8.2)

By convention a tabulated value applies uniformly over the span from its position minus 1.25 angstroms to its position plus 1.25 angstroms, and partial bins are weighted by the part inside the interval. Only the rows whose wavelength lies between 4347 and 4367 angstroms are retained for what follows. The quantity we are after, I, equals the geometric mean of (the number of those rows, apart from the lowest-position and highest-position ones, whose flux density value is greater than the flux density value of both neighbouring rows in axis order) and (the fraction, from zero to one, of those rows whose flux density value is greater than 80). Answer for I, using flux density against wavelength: 1.12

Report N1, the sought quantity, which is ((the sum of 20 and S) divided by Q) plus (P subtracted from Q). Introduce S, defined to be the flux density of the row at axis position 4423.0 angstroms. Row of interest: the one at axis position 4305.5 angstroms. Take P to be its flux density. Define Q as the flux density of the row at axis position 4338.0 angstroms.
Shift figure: -17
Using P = 79.7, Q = 60.4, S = 97.8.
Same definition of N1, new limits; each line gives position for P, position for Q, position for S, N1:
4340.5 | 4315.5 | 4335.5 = 56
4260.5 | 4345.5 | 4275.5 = 27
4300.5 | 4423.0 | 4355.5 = 20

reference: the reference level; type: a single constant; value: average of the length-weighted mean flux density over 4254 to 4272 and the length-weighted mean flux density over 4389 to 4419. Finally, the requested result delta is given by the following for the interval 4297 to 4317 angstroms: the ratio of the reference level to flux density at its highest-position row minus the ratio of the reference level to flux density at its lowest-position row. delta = -0.1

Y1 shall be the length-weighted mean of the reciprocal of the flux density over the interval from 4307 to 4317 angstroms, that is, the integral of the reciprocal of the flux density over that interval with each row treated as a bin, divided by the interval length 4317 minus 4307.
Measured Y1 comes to 0.0121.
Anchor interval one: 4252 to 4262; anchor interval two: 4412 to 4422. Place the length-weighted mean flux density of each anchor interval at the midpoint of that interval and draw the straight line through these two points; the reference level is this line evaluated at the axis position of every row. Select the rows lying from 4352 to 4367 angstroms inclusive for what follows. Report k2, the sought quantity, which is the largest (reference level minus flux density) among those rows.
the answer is 24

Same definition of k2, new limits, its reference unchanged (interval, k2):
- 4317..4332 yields 5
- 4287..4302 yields 13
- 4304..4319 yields -1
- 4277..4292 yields 5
